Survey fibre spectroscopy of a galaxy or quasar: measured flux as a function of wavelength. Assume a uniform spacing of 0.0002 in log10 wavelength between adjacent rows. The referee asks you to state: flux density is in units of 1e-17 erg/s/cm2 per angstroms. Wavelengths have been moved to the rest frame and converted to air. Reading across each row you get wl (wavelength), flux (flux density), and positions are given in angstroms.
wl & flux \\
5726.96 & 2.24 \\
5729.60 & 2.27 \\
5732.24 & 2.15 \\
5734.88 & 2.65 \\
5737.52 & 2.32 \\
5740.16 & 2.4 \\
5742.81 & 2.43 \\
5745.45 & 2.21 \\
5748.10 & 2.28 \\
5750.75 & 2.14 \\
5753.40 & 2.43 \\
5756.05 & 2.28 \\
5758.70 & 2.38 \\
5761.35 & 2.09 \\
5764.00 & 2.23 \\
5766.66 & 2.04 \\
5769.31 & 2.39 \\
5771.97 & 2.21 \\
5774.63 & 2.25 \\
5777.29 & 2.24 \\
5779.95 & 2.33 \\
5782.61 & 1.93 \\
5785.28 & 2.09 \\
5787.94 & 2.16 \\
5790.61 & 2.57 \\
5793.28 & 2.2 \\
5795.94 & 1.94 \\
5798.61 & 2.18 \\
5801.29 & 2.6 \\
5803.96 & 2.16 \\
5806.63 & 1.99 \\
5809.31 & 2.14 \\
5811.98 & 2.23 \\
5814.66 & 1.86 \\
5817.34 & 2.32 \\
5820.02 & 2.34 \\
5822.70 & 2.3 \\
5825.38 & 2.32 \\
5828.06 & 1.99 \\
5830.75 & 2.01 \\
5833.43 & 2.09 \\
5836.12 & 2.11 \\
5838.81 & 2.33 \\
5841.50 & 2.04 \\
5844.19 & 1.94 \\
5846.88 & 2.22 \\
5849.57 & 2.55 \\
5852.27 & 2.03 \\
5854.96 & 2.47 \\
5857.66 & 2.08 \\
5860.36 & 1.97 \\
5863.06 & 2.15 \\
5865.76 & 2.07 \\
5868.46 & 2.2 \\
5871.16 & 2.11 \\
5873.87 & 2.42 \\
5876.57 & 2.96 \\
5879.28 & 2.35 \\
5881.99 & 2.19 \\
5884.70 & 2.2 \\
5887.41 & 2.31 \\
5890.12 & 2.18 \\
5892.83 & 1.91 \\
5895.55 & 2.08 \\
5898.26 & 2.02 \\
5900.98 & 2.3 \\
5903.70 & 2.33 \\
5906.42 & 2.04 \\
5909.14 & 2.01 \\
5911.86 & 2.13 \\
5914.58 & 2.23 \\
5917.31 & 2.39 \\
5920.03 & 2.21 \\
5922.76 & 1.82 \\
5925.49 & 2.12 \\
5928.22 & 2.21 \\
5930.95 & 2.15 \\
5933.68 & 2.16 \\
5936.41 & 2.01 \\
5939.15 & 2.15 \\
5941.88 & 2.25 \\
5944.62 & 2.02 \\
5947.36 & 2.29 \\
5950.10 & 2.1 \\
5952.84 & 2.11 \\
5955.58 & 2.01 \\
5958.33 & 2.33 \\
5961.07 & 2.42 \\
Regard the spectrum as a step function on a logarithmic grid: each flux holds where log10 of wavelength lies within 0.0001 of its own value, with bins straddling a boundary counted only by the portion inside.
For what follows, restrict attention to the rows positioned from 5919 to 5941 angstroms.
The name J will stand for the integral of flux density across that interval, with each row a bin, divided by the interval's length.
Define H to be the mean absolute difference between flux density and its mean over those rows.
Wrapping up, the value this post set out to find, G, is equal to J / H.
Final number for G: 22.3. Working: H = 0.094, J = 2.11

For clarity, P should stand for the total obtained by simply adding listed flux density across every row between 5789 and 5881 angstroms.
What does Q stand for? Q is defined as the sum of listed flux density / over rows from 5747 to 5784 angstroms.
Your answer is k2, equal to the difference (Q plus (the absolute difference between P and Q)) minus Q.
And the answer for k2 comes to 44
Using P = 75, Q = 31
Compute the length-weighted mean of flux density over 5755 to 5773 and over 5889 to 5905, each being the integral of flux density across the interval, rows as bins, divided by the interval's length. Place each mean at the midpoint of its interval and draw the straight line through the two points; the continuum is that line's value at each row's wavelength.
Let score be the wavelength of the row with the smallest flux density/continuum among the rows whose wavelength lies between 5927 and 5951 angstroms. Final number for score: 5936.41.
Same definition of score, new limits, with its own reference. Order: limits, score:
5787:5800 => 5795.94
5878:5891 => 5890.12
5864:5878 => 5865.76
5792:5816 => 5814.66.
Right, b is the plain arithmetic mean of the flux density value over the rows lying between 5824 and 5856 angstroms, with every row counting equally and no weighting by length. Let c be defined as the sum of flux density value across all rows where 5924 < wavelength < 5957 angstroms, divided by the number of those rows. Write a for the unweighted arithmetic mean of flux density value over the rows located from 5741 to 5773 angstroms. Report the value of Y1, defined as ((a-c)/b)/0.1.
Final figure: 0.6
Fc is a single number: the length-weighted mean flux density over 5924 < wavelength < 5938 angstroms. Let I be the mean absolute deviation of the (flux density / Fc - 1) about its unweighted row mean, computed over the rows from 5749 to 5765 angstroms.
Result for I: 0.049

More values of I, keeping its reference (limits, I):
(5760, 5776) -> 0.043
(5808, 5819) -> 0.065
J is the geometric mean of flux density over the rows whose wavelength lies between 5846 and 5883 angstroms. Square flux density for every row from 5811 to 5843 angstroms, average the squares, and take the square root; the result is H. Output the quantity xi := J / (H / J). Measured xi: 2.35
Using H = 2.17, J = 2.26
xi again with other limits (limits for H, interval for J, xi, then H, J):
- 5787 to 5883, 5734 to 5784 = 2.32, 2.22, 2.27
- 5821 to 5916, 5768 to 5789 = 2.19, 2.20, 2.20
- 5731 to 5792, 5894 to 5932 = 2.01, 2.28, 2.14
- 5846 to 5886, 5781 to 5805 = 2.11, 2.28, 2.19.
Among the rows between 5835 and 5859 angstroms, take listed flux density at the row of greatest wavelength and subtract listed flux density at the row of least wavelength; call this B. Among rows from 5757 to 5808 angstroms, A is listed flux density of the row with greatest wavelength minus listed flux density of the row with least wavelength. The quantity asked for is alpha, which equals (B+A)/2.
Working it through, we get -0.2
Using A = -0.4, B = 0.0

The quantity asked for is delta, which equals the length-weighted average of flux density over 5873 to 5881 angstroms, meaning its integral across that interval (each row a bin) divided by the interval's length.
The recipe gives 2.57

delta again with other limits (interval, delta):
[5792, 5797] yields 2.08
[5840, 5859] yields 2.19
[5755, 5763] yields 2.25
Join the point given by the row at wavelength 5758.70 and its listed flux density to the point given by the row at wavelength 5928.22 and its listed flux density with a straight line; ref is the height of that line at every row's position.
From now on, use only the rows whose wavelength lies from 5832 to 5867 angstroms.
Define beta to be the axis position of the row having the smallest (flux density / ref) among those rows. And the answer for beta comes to 5844.19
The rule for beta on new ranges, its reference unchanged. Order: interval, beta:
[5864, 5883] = 5865.76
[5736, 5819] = 5814.66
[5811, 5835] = 5814.66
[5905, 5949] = 5922.76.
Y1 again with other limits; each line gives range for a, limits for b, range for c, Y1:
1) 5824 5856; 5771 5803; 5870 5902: -0.3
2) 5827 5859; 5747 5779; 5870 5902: -0.4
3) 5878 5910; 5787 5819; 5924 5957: 0.1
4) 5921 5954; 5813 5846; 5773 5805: -0.5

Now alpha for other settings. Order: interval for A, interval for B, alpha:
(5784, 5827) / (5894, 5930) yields 0.2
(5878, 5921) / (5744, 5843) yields -0.2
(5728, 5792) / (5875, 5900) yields -0.3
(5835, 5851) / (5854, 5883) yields 0.1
